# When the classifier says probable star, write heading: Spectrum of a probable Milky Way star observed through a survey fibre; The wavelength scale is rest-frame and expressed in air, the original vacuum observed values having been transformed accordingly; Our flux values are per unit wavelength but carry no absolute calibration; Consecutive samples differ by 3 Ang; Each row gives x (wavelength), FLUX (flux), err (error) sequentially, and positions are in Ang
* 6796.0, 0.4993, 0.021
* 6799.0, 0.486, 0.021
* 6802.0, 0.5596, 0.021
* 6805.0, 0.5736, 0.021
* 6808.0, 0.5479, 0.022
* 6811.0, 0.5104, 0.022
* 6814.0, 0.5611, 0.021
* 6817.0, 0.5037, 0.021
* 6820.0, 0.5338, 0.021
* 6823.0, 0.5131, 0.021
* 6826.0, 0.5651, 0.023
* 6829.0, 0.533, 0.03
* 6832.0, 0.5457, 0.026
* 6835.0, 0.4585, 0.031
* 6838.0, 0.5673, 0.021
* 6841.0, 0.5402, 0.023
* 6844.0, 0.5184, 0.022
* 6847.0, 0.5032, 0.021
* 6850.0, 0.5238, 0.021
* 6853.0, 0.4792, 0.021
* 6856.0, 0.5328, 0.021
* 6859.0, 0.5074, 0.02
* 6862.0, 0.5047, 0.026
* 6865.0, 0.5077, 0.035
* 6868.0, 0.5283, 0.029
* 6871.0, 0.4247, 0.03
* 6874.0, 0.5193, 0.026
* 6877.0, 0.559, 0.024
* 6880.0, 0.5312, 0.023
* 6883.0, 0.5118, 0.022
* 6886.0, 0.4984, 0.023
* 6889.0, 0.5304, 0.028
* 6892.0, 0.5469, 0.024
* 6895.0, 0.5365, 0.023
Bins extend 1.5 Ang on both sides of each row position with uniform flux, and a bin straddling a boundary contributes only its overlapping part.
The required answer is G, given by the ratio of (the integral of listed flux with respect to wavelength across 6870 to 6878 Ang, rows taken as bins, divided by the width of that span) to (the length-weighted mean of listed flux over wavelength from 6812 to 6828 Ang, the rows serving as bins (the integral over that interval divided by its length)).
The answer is 0.94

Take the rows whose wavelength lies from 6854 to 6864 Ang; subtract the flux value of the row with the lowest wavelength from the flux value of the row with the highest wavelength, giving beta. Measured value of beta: -0.028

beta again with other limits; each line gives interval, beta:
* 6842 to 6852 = 0.005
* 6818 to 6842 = 0.006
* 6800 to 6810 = -0.012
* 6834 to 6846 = 0.060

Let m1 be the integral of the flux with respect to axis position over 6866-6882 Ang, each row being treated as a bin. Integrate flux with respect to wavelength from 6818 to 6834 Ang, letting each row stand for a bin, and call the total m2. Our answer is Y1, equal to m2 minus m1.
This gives 0.4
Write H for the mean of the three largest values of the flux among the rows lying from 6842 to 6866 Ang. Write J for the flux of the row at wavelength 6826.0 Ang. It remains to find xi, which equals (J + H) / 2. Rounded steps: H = 0.525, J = 0.5651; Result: 0.545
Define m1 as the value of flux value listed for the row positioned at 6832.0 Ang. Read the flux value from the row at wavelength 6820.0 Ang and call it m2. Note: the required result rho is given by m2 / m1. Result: 0.98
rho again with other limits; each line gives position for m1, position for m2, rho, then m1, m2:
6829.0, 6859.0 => 0.95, 0.533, 0.5074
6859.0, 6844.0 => 1.02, 0.5074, 0.5184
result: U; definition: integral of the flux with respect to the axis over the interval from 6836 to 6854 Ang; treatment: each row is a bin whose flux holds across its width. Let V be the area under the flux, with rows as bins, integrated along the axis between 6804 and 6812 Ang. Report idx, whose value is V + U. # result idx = 13.7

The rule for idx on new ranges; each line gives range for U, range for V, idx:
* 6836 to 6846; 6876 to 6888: 11.6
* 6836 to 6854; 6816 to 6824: 13.5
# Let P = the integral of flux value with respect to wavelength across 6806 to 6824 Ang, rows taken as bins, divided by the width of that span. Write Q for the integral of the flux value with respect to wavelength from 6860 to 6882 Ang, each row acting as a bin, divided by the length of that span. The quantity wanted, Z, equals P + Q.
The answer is 1.04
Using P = 0.530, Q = 0.511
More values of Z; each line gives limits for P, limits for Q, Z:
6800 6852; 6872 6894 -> 1.06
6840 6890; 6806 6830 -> 1.05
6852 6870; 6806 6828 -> 1.04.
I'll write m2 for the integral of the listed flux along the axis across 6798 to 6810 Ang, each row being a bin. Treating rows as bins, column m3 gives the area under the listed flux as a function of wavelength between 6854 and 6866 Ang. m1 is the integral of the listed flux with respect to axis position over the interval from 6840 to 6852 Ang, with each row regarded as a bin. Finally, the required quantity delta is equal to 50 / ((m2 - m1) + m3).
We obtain 7.78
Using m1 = 6.23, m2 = 6.51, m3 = 6.14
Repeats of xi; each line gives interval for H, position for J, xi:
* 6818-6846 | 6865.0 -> 0.534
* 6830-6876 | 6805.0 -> 0.562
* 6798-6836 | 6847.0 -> 0.535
